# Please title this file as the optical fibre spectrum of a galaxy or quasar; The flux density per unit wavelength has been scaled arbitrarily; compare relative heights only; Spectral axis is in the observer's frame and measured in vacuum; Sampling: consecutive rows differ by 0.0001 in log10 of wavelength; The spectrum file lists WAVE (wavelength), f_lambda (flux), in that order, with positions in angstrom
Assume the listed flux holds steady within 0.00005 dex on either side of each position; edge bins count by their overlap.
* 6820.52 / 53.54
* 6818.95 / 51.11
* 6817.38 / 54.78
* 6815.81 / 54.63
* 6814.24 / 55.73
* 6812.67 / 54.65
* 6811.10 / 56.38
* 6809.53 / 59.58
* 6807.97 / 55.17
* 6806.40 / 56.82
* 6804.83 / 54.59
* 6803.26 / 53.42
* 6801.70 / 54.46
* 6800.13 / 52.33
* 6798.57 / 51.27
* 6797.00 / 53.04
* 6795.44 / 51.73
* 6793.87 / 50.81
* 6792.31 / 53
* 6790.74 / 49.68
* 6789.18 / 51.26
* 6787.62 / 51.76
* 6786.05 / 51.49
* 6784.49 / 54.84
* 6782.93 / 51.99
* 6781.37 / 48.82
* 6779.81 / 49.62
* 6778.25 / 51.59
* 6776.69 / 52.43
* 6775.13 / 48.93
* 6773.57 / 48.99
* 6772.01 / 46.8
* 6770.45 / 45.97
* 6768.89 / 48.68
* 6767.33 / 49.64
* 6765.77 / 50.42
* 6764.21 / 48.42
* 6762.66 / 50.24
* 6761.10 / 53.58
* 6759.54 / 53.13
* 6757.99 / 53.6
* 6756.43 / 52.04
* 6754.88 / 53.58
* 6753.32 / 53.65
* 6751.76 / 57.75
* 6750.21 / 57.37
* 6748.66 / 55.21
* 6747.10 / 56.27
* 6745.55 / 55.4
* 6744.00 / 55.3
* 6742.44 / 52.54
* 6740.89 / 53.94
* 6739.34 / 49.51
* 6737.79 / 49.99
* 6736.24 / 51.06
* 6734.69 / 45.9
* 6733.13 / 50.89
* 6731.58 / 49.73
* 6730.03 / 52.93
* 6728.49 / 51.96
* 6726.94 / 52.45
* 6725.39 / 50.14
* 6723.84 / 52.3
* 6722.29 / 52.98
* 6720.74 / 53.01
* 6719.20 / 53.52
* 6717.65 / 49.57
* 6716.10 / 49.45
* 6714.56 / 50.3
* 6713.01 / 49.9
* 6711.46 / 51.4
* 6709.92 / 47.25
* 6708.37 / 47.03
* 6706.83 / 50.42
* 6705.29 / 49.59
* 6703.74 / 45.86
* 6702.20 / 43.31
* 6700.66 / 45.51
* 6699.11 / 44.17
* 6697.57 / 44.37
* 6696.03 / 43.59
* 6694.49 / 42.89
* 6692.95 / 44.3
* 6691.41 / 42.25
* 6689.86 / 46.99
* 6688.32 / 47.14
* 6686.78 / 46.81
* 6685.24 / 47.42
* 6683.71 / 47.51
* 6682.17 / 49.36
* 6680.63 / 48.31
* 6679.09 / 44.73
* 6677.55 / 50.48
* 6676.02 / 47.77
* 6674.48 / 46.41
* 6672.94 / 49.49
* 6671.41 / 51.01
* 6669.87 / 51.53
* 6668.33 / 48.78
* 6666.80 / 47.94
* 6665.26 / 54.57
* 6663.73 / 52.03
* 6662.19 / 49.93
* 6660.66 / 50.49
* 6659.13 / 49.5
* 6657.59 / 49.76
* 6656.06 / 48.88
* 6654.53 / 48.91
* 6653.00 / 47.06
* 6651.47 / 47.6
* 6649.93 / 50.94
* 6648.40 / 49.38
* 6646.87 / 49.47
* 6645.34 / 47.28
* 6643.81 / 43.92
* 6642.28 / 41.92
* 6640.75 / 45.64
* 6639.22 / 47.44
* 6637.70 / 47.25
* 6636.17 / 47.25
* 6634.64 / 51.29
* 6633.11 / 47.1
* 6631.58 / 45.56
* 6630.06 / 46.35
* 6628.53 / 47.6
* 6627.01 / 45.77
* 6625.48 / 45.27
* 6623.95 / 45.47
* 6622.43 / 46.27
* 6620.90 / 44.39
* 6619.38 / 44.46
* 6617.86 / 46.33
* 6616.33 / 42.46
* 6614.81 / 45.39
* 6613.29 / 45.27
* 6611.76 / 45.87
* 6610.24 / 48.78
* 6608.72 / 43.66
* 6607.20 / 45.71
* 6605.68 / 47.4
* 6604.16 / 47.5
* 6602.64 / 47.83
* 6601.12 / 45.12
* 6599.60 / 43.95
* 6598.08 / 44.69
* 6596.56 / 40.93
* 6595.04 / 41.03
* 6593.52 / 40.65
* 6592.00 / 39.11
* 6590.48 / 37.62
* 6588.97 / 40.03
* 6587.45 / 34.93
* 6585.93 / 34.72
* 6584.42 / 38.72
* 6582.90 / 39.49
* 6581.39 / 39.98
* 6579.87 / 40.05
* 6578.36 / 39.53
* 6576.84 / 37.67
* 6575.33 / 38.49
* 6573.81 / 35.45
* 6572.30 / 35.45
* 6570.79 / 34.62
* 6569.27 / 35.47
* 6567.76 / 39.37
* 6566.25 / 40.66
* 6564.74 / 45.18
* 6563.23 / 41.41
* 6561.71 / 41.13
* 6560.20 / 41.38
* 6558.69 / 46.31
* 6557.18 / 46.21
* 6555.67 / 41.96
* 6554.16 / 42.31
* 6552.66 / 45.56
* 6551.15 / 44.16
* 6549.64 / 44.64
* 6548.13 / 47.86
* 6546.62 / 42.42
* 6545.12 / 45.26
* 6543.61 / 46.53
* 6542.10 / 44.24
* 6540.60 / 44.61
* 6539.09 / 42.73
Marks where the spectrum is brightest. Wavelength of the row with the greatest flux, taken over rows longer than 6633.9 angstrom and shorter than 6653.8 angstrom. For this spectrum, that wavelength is 6634.64 angstrom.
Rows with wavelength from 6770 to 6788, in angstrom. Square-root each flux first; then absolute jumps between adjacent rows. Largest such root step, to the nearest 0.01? 0.25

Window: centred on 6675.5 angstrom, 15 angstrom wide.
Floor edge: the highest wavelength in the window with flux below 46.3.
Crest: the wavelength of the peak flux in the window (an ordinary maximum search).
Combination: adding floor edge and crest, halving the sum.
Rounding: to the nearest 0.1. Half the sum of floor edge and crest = 6674.5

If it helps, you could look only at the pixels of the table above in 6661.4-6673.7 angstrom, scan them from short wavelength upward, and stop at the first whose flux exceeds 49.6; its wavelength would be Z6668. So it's 6662.19 angstrom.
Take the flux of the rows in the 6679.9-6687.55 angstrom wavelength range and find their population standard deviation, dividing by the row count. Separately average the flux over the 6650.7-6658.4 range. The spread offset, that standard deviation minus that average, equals -48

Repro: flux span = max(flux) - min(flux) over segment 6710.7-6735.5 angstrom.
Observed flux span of 7.6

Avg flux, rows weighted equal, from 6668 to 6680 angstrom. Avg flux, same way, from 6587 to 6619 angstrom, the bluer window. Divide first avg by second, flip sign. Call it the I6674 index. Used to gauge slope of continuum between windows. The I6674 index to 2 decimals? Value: -1.12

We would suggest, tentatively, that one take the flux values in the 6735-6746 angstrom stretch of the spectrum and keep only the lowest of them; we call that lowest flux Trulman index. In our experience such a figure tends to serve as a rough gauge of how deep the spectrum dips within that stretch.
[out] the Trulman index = 49.51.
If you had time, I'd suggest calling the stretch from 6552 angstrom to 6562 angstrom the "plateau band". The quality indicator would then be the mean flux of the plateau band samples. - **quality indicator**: 44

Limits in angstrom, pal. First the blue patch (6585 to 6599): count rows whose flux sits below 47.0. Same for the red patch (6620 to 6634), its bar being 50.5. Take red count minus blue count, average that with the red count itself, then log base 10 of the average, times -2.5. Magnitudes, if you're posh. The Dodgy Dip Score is -1.6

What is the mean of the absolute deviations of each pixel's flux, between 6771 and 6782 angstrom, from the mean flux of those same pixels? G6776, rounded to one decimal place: 1.4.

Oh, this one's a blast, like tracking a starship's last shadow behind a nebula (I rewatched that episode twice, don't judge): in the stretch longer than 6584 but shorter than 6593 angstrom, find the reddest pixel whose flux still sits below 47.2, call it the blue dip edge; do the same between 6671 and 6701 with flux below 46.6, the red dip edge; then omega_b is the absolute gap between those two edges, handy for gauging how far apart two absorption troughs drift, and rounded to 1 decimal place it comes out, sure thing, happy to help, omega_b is 108.7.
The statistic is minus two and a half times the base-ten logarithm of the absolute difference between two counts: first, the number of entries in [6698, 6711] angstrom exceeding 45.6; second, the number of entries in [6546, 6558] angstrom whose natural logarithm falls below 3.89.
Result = -1.2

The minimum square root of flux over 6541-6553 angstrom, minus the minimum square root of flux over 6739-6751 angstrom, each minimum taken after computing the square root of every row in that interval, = -0.5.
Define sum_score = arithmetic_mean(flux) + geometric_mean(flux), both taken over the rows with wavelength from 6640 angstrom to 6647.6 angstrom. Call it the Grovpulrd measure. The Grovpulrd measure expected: 91.2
